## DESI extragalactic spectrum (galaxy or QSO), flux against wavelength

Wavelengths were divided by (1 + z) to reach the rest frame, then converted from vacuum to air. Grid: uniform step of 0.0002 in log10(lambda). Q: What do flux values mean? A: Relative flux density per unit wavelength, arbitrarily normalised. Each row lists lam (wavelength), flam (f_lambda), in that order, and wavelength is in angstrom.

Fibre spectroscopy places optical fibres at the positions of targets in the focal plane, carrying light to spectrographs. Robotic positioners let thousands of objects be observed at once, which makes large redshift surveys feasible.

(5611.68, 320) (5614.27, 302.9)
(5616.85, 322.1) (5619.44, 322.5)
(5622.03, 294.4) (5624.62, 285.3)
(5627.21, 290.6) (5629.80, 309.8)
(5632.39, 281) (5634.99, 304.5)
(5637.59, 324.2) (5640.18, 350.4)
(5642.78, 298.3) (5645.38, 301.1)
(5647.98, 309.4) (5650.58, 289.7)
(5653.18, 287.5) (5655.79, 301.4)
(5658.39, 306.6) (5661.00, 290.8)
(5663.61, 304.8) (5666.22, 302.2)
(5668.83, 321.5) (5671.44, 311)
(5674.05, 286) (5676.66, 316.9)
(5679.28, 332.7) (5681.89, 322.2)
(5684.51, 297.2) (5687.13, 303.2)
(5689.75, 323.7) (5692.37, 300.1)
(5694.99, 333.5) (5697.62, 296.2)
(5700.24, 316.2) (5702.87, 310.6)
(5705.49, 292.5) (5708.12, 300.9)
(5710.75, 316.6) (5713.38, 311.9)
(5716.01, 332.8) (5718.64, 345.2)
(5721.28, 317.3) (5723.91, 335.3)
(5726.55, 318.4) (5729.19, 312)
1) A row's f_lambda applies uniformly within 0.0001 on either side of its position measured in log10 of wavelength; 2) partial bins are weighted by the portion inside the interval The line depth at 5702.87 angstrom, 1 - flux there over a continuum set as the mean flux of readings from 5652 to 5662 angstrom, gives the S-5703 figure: -0.05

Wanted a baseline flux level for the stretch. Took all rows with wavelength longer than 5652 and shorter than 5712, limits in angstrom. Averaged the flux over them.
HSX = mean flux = 307.6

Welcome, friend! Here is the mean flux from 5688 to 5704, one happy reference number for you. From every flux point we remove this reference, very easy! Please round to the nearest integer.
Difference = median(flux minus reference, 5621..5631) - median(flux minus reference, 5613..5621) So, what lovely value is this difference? -30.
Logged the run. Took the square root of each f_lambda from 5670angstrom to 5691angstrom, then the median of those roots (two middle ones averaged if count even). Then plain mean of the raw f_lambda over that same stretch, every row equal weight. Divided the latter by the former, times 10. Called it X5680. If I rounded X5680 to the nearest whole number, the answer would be 176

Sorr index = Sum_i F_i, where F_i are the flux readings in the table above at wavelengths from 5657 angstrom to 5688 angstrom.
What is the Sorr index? 3695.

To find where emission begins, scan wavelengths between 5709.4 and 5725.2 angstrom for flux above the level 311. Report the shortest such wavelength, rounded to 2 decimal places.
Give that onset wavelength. 5710.75 angstrom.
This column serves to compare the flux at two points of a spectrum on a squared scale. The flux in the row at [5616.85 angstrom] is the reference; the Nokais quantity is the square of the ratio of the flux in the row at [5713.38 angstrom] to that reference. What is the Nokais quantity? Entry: 0.94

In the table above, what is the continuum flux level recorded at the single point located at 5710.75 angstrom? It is 316.6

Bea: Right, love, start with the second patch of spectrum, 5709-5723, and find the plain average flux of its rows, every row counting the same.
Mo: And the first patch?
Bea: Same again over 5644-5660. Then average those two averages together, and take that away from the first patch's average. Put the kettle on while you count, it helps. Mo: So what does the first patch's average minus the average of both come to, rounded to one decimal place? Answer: -12.7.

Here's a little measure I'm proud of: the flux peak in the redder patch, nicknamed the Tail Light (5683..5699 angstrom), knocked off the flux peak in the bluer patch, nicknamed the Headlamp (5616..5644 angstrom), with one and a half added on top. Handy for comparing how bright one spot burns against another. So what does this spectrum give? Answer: 18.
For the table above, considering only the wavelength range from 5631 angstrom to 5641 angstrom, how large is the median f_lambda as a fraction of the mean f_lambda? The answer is 1.00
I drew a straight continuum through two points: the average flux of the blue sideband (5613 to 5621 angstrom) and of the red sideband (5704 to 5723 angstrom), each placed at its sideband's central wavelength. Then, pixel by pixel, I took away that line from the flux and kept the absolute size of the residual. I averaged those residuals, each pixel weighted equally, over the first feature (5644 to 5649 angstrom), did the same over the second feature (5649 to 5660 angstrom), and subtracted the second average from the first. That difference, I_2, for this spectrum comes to -9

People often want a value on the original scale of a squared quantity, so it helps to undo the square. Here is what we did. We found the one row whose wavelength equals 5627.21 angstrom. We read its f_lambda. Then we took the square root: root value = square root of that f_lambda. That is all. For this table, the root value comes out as 17.0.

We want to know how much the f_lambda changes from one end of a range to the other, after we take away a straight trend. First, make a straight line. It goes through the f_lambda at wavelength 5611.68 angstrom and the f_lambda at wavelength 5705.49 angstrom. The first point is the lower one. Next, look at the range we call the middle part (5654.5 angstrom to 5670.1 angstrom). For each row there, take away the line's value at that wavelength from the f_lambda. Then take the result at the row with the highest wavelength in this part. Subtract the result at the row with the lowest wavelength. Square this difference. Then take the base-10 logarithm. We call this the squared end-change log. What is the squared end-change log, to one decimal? 2.8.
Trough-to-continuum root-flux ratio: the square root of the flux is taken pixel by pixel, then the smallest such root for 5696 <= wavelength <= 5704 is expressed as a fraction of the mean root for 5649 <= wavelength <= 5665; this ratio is 0.999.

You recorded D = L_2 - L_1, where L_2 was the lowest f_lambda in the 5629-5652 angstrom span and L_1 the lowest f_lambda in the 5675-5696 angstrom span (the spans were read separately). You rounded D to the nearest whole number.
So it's -16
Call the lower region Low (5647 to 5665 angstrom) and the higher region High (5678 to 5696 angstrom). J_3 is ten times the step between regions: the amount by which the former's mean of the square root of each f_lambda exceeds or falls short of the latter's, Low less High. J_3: -5.0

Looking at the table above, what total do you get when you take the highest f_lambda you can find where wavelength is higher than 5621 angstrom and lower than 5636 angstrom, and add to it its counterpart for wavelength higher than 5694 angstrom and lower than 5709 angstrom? 643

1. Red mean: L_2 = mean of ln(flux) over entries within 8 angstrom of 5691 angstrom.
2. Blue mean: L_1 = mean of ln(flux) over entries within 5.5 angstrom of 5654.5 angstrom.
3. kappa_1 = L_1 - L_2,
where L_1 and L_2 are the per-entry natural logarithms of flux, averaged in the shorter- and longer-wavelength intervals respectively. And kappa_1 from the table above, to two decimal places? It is -0.04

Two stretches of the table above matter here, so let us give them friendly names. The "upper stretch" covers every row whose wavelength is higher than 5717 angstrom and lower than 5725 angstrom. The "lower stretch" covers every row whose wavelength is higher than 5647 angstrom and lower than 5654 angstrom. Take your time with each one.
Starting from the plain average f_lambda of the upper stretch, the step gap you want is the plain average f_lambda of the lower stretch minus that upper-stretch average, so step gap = -37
